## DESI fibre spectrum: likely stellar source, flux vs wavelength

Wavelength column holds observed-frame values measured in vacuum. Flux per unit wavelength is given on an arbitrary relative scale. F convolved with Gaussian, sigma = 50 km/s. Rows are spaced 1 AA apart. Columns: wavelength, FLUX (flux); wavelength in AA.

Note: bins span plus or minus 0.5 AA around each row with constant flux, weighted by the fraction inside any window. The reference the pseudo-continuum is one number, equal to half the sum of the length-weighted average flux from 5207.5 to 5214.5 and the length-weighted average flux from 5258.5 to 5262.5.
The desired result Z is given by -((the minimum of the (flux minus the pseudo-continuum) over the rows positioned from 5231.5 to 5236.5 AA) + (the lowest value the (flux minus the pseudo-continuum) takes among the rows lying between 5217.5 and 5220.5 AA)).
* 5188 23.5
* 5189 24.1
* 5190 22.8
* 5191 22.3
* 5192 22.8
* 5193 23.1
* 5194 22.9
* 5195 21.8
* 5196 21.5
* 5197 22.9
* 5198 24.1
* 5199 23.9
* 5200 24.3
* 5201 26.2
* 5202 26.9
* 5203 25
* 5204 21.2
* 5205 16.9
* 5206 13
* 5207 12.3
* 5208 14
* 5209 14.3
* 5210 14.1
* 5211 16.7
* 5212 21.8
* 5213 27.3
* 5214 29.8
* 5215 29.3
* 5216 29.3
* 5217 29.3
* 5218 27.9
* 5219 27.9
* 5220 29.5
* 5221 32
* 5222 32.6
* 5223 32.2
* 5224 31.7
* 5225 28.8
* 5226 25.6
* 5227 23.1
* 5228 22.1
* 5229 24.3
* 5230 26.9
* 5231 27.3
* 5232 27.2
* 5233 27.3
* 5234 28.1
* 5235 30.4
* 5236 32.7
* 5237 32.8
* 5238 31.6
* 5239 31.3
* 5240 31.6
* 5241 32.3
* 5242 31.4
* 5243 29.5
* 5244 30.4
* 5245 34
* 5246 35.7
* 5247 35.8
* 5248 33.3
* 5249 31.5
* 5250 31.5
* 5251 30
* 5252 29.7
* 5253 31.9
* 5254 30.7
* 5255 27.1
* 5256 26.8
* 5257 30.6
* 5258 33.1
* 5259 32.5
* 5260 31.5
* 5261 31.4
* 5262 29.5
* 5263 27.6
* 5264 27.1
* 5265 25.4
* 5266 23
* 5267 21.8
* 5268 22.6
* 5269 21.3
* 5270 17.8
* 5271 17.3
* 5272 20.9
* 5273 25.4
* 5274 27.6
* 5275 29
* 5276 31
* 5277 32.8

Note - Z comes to -4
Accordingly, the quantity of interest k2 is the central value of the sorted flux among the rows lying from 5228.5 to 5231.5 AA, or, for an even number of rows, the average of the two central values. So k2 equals 26.9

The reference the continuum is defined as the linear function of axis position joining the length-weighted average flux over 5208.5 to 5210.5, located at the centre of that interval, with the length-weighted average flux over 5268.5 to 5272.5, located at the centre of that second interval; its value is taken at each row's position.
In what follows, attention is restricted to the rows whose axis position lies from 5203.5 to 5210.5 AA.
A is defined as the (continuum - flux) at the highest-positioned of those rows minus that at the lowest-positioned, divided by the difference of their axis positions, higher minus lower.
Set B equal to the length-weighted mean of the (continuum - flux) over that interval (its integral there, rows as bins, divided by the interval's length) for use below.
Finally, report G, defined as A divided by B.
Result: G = -1.13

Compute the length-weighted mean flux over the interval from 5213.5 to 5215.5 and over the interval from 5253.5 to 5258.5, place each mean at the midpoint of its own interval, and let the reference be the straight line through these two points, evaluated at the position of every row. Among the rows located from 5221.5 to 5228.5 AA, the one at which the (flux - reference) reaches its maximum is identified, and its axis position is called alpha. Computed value 5222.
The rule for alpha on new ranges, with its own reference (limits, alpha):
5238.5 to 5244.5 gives 5241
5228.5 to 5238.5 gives 5237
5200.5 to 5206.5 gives 5202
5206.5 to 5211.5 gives 5211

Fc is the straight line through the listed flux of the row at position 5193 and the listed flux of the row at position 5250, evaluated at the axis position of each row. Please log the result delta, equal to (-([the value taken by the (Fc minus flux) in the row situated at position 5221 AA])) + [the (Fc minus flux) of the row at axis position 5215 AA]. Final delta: 1.8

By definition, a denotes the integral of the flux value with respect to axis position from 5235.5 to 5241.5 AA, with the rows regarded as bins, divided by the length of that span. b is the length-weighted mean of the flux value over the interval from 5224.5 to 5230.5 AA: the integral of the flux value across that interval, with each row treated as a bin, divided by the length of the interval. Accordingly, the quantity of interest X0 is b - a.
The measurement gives -7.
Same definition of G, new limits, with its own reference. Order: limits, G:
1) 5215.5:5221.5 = 0.03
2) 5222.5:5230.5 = -0.08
